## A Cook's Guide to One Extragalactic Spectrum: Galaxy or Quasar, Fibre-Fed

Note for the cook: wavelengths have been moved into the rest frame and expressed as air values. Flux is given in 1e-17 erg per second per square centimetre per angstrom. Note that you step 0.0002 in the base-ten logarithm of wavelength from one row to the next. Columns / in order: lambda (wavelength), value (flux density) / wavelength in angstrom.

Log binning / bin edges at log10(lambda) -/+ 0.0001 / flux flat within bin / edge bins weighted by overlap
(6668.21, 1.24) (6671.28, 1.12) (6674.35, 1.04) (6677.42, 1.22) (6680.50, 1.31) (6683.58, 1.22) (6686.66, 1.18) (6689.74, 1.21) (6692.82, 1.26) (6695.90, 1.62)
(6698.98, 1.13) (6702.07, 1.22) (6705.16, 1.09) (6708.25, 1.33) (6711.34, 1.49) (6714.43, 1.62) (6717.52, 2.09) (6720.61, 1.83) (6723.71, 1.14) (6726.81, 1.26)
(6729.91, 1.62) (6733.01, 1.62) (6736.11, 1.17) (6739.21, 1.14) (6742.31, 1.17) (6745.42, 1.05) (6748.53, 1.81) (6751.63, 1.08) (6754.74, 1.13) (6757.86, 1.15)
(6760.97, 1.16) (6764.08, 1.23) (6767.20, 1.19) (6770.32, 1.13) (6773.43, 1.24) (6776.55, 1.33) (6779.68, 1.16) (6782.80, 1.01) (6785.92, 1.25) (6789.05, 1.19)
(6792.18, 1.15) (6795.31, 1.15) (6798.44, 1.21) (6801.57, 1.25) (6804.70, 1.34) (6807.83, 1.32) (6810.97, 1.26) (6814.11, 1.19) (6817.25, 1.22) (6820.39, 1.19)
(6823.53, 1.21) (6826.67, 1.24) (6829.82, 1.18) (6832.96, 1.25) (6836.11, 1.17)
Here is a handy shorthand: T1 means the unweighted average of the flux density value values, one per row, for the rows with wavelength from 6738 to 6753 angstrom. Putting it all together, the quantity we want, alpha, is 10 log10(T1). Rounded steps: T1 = 1.25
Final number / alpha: 0.97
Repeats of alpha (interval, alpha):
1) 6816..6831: 0.82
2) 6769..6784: 0.70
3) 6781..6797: 0.61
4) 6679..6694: 0.92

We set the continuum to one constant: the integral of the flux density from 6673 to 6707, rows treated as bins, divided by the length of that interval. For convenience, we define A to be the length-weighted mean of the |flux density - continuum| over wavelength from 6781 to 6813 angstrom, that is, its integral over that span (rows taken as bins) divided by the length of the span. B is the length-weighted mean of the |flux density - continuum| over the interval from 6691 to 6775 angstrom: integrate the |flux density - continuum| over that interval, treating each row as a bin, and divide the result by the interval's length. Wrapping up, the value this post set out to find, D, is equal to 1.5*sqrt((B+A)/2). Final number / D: 0.55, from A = 0.07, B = 0.20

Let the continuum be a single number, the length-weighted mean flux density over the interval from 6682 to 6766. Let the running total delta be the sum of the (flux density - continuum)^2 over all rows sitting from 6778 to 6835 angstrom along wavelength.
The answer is 0.37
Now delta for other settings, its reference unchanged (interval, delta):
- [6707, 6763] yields 1.70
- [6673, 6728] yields 1.32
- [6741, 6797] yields 0.81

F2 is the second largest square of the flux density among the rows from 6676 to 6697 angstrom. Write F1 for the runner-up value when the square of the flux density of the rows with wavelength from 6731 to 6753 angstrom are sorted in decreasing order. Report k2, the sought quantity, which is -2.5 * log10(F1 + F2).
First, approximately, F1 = 2.6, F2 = 1.7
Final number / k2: -1.6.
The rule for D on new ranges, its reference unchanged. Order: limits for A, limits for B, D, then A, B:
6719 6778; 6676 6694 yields 0.47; 0.16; 0.03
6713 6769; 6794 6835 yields 0.55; 0.23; 0.04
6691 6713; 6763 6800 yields 0.49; 0.15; 0.07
